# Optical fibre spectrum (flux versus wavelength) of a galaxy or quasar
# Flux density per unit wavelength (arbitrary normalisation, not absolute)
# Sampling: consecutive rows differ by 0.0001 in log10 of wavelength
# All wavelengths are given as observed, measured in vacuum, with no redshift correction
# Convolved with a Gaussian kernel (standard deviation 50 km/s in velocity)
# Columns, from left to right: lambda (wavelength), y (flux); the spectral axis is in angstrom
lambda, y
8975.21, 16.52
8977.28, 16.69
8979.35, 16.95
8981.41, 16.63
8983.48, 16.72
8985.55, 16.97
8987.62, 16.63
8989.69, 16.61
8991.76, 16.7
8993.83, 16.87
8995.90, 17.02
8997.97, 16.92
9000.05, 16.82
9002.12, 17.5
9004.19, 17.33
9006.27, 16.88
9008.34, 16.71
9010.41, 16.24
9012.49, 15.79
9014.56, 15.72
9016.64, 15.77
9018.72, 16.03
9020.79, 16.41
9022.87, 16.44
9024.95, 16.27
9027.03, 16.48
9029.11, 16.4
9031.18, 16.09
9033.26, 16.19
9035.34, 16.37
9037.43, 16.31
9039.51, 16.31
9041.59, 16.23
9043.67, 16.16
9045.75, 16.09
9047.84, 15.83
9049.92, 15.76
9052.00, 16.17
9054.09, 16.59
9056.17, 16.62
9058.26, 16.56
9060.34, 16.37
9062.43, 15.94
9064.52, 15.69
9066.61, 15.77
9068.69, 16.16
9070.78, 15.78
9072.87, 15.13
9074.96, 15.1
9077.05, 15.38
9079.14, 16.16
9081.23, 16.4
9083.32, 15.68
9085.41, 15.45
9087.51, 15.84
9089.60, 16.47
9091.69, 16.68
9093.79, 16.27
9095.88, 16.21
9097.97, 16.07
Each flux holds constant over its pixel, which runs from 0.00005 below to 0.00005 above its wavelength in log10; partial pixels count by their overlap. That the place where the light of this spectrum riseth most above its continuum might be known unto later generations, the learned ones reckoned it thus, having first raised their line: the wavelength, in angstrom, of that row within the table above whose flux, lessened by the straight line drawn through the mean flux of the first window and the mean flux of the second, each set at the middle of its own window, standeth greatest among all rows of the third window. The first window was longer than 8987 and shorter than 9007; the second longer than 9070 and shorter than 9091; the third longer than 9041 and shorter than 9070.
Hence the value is 9056.17 angstrom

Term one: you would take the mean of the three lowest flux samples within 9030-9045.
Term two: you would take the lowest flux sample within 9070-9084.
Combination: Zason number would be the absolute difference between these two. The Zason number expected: 1.05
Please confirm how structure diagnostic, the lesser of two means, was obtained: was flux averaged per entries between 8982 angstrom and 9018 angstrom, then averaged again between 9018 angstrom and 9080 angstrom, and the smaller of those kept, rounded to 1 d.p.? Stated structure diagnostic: 16.1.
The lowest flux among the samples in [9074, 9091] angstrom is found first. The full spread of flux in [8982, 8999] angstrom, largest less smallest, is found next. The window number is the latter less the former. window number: -14.7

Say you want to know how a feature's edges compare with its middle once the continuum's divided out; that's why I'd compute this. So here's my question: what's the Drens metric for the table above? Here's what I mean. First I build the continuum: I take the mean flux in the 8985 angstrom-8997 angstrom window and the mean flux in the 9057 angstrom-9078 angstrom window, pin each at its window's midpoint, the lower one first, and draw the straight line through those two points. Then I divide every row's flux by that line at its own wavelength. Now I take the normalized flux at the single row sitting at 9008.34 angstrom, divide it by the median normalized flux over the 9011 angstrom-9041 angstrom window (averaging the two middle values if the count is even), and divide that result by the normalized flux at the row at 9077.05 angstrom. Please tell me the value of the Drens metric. 1.03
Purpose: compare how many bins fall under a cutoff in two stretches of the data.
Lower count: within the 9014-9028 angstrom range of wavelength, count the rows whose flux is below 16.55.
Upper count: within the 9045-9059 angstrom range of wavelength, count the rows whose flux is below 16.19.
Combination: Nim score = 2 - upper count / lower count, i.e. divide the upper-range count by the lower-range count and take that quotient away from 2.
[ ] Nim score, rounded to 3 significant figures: 1.43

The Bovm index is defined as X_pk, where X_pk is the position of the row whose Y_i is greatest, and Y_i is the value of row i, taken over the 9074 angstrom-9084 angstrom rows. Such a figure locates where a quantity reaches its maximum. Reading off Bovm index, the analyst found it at 9081.23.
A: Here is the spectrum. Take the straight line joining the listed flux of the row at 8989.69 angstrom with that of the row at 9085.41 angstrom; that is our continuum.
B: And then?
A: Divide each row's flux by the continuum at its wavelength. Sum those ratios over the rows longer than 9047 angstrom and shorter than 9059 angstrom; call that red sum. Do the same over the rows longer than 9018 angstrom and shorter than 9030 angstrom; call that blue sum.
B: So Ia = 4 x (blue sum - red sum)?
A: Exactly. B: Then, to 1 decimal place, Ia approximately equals -0.4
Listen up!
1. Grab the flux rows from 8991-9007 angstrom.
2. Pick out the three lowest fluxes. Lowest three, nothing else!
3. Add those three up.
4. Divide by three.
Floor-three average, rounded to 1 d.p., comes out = 16.8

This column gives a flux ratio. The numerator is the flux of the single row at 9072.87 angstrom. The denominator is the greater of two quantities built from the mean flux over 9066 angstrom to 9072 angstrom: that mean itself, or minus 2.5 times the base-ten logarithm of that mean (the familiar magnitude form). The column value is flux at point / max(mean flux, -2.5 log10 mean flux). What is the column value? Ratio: 0.95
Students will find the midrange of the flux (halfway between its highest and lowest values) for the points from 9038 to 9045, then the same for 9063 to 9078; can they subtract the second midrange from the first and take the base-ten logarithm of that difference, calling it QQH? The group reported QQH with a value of -0.2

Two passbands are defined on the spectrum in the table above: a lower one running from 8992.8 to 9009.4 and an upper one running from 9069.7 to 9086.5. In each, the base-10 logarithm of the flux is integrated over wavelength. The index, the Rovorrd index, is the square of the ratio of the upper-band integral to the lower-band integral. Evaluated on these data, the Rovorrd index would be 0.96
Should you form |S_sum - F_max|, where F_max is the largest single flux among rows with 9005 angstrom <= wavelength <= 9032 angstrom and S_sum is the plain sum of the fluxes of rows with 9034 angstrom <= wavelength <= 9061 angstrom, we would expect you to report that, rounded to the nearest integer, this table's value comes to 194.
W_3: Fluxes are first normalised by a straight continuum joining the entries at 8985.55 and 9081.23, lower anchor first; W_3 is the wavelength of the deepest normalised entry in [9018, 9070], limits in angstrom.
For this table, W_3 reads 9049.92 angstrom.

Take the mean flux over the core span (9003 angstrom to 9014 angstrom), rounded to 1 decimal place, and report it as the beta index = 16.6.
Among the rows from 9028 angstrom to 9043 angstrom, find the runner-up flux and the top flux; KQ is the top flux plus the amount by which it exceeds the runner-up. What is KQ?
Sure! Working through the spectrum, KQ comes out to 16.4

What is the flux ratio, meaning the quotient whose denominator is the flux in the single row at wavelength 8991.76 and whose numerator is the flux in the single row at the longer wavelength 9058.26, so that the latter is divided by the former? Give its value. 0.99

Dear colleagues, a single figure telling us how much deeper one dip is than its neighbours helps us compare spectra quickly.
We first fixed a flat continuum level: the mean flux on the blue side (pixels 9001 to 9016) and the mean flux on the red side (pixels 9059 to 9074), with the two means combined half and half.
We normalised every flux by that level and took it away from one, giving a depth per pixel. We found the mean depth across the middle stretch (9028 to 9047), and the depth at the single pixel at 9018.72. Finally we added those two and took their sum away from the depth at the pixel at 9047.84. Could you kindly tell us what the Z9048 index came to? 0.01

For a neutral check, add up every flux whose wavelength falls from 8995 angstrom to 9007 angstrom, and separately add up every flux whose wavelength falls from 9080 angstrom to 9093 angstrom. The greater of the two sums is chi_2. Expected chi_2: 102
